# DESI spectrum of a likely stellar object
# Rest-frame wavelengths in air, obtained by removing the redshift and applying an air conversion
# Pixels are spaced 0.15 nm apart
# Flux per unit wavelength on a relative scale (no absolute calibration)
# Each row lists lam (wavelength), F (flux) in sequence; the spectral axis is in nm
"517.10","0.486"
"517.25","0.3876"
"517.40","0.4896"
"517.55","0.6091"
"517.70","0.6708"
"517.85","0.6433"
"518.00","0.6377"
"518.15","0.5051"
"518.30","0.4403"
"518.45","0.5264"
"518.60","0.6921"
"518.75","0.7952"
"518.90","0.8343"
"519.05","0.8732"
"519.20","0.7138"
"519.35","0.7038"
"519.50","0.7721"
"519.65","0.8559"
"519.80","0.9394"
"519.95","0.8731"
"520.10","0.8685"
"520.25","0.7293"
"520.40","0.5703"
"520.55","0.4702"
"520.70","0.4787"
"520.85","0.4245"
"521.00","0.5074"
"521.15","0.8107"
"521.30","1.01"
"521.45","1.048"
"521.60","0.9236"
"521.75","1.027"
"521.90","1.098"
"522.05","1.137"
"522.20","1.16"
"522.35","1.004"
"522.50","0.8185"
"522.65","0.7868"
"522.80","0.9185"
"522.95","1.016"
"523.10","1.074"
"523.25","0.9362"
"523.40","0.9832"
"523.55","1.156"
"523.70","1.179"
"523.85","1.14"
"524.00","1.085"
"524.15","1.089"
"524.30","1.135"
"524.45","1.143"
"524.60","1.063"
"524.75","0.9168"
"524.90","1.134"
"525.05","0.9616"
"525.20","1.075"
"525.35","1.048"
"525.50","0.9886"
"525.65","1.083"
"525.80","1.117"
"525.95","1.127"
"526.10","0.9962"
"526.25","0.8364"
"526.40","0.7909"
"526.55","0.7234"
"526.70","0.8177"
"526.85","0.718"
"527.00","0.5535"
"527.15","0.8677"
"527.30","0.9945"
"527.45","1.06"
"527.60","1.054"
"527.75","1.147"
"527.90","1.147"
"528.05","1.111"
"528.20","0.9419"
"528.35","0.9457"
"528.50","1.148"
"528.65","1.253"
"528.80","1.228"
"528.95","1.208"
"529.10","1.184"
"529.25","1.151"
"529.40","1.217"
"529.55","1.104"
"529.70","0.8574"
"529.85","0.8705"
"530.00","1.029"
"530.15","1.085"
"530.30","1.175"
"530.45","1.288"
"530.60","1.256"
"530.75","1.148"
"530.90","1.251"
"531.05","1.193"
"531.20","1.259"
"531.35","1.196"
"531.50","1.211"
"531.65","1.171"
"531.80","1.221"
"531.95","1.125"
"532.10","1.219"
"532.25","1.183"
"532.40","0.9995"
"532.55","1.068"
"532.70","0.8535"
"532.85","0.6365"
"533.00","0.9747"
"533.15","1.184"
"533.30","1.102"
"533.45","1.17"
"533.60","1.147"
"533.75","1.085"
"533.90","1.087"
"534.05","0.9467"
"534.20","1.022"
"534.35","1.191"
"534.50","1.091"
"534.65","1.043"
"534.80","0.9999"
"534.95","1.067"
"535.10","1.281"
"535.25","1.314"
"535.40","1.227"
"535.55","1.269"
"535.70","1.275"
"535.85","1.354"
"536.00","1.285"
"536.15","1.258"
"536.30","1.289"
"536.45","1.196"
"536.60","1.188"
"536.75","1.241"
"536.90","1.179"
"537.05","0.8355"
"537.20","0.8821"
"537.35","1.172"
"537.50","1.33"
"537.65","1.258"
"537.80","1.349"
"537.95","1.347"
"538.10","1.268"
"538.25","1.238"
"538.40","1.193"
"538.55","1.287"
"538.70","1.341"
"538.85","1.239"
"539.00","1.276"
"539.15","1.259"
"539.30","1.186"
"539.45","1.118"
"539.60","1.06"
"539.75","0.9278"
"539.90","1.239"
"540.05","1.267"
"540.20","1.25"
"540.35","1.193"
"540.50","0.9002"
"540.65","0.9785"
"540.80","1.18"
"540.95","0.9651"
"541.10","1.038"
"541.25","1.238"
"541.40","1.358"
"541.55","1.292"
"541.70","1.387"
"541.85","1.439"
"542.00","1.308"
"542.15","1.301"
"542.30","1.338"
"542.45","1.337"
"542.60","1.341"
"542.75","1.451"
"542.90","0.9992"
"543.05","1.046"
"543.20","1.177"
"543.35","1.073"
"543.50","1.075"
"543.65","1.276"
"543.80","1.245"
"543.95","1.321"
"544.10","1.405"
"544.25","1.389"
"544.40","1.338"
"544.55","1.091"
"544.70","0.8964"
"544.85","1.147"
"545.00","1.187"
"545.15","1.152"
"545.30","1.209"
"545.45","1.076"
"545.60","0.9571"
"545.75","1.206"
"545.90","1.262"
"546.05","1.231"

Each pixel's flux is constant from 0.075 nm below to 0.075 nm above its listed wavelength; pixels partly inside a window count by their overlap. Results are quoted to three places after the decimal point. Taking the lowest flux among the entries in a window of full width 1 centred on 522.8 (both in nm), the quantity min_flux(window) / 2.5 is 0.315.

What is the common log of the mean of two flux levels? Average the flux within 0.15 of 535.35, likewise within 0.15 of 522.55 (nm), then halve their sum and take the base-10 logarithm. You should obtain 0.02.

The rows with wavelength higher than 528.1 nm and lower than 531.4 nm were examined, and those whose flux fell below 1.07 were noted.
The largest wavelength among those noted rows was 530.00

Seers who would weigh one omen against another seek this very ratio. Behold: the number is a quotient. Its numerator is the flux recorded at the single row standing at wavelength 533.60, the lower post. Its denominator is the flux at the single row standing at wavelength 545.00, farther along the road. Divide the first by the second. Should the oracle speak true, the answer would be 0.97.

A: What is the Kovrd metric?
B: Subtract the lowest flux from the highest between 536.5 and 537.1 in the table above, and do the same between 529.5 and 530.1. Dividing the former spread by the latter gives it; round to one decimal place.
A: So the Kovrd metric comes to 1.6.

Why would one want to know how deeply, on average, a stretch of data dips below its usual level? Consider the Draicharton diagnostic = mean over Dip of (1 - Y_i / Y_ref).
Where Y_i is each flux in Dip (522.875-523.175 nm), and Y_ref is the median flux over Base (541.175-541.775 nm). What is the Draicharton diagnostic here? 0.21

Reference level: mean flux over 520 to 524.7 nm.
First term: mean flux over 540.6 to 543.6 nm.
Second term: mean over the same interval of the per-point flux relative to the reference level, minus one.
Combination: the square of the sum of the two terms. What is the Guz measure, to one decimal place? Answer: 2.3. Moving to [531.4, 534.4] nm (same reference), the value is 1.5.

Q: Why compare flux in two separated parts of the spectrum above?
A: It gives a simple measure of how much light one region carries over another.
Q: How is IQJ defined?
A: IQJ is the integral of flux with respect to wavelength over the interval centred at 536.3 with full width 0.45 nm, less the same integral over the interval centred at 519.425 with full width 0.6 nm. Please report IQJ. 0.10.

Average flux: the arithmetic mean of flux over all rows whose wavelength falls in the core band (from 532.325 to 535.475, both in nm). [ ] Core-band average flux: 1.07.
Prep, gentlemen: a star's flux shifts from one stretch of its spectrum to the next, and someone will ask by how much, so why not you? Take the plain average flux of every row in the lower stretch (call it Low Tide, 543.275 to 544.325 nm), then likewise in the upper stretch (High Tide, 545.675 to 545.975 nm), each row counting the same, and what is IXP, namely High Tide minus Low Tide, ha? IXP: -0.021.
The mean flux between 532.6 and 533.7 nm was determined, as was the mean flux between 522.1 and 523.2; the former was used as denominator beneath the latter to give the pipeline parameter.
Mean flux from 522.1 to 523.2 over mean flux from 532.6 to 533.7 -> 0.96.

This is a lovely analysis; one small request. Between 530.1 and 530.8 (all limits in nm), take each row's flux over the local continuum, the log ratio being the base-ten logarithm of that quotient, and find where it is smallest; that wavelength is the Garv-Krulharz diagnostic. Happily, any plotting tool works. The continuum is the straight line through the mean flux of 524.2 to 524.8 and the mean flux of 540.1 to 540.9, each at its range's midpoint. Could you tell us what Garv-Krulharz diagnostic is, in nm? 530.15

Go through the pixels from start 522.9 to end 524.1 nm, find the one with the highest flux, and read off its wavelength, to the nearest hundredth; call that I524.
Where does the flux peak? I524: 523.70 nm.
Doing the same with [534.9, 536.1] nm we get 535.85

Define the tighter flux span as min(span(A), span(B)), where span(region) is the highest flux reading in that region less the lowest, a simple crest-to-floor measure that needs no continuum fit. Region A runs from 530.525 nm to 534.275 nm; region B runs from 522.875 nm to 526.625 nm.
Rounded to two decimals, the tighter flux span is 0.46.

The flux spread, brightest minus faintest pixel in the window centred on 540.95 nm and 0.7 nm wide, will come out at 0.273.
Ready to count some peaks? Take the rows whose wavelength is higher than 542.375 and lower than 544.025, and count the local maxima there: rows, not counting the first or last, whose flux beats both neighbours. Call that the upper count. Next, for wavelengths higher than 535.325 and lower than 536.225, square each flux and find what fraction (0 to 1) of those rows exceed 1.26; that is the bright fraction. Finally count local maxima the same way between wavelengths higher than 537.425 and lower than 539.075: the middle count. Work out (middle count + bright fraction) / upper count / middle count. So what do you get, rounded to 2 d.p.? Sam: 0.50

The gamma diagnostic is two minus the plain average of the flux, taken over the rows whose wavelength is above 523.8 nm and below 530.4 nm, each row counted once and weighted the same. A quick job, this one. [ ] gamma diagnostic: 0.97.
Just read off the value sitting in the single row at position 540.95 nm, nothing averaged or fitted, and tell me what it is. 0.9651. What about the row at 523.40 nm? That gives 0.9832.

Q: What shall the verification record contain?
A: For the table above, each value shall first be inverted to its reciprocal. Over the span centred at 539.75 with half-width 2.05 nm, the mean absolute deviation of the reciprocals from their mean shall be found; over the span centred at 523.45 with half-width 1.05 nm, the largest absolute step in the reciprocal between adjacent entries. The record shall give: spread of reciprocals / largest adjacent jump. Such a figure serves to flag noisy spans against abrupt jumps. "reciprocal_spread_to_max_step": 0.5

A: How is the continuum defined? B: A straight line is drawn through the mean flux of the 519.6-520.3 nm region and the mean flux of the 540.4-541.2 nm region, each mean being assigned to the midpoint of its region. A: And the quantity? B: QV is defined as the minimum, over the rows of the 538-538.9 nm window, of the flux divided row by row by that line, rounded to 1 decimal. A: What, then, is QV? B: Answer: 1.2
